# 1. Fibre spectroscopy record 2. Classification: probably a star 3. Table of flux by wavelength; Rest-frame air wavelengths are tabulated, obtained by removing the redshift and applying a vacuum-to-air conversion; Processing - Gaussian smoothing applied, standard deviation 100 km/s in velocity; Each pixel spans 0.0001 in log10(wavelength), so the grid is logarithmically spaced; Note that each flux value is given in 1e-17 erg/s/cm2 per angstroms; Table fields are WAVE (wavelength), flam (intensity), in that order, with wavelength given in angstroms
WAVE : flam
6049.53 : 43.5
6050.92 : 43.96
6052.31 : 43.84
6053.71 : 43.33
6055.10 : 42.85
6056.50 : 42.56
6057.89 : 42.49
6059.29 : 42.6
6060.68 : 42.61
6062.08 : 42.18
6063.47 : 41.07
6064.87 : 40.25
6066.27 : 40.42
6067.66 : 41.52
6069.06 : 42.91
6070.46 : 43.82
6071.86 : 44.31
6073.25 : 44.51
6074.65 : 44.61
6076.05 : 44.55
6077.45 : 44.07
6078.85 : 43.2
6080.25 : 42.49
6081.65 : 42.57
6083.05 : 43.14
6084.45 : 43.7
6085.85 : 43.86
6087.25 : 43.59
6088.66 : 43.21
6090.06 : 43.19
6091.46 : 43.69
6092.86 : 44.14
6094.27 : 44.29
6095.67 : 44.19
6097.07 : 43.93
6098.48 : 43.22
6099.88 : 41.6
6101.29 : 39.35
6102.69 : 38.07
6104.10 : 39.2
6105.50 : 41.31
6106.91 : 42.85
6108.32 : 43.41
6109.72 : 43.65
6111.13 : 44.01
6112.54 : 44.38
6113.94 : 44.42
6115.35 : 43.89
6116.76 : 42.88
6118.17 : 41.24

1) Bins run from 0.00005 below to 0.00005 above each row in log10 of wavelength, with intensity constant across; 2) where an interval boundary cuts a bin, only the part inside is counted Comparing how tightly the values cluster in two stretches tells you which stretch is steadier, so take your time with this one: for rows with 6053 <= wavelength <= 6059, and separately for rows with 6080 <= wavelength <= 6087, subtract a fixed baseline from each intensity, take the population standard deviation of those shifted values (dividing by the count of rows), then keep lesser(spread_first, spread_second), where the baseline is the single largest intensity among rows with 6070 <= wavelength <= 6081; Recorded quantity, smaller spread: 0.33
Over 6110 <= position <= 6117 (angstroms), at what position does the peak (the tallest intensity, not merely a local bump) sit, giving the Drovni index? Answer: 6113.94 angstroms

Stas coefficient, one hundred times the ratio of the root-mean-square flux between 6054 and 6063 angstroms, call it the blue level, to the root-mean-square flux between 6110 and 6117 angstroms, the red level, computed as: 97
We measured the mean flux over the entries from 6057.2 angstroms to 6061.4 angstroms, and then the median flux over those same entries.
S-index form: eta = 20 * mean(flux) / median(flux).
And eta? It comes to 20.0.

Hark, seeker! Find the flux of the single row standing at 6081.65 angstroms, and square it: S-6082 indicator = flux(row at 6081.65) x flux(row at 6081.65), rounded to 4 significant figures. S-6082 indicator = 1812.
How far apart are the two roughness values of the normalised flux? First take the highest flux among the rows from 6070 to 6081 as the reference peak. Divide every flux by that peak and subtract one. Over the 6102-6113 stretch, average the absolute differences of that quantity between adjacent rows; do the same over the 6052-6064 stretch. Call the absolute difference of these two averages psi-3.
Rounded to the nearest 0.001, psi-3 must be 0.012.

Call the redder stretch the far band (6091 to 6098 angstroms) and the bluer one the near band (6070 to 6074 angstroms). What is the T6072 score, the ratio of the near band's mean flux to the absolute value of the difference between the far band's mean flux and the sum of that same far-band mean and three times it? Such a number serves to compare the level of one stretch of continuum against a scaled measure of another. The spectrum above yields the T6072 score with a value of 0.335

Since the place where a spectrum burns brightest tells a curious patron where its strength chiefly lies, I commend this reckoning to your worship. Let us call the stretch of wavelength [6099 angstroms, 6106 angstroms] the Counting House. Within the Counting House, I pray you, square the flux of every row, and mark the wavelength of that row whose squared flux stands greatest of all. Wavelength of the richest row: 6099.88 angstroms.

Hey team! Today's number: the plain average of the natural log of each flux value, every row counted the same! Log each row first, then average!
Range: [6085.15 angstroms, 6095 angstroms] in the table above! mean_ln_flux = 3.78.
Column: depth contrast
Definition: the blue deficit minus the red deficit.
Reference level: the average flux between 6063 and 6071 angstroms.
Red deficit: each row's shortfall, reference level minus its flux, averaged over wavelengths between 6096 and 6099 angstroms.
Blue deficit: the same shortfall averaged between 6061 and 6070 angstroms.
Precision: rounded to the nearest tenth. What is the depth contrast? 2.2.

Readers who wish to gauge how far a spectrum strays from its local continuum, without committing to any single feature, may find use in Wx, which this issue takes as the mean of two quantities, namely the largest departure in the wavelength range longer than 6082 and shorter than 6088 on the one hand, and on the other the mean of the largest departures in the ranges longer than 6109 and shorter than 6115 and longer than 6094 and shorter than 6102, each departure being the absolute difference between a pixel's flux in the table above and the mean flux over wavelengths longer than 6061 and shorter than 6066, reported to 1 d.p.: 2.9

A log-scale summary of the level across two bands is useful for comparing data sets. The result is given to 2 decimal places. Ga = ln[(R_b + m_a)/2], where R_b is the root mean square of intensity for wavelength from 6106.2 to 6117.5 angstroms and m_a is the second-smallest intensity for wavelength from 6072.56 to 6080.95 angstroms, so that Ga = 3.77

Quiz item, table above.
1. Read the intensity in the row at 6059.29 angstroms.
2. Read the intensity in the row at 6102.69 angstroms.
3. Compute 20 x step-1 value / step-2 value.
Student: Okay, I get 22.4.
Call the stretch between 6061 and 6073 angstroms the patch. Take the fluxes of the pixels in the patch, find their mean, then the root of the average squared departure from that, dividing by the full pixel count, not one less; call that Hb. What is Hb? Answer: 1.4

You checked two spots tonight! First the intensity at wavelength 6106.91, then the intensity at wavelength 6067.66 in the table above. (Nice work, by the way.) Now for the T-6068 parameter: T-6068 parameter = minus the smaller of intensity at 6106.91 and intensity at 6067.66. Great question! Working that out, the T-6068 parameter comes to -41.5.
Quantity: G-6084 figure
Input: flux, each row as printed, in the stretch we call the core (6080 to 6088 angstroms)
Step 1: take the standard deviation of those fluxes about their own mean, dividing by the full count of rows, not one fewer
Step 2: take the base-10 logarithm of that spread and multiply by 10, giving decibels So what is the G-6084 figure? -3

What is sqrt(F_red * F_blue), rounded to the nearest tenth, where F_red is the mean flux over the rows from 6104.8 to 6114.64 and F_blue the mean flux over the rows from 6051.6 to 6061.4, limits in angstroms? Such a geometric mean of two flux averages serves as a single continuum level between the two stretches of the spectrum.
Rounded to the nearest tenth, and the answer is 43.2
